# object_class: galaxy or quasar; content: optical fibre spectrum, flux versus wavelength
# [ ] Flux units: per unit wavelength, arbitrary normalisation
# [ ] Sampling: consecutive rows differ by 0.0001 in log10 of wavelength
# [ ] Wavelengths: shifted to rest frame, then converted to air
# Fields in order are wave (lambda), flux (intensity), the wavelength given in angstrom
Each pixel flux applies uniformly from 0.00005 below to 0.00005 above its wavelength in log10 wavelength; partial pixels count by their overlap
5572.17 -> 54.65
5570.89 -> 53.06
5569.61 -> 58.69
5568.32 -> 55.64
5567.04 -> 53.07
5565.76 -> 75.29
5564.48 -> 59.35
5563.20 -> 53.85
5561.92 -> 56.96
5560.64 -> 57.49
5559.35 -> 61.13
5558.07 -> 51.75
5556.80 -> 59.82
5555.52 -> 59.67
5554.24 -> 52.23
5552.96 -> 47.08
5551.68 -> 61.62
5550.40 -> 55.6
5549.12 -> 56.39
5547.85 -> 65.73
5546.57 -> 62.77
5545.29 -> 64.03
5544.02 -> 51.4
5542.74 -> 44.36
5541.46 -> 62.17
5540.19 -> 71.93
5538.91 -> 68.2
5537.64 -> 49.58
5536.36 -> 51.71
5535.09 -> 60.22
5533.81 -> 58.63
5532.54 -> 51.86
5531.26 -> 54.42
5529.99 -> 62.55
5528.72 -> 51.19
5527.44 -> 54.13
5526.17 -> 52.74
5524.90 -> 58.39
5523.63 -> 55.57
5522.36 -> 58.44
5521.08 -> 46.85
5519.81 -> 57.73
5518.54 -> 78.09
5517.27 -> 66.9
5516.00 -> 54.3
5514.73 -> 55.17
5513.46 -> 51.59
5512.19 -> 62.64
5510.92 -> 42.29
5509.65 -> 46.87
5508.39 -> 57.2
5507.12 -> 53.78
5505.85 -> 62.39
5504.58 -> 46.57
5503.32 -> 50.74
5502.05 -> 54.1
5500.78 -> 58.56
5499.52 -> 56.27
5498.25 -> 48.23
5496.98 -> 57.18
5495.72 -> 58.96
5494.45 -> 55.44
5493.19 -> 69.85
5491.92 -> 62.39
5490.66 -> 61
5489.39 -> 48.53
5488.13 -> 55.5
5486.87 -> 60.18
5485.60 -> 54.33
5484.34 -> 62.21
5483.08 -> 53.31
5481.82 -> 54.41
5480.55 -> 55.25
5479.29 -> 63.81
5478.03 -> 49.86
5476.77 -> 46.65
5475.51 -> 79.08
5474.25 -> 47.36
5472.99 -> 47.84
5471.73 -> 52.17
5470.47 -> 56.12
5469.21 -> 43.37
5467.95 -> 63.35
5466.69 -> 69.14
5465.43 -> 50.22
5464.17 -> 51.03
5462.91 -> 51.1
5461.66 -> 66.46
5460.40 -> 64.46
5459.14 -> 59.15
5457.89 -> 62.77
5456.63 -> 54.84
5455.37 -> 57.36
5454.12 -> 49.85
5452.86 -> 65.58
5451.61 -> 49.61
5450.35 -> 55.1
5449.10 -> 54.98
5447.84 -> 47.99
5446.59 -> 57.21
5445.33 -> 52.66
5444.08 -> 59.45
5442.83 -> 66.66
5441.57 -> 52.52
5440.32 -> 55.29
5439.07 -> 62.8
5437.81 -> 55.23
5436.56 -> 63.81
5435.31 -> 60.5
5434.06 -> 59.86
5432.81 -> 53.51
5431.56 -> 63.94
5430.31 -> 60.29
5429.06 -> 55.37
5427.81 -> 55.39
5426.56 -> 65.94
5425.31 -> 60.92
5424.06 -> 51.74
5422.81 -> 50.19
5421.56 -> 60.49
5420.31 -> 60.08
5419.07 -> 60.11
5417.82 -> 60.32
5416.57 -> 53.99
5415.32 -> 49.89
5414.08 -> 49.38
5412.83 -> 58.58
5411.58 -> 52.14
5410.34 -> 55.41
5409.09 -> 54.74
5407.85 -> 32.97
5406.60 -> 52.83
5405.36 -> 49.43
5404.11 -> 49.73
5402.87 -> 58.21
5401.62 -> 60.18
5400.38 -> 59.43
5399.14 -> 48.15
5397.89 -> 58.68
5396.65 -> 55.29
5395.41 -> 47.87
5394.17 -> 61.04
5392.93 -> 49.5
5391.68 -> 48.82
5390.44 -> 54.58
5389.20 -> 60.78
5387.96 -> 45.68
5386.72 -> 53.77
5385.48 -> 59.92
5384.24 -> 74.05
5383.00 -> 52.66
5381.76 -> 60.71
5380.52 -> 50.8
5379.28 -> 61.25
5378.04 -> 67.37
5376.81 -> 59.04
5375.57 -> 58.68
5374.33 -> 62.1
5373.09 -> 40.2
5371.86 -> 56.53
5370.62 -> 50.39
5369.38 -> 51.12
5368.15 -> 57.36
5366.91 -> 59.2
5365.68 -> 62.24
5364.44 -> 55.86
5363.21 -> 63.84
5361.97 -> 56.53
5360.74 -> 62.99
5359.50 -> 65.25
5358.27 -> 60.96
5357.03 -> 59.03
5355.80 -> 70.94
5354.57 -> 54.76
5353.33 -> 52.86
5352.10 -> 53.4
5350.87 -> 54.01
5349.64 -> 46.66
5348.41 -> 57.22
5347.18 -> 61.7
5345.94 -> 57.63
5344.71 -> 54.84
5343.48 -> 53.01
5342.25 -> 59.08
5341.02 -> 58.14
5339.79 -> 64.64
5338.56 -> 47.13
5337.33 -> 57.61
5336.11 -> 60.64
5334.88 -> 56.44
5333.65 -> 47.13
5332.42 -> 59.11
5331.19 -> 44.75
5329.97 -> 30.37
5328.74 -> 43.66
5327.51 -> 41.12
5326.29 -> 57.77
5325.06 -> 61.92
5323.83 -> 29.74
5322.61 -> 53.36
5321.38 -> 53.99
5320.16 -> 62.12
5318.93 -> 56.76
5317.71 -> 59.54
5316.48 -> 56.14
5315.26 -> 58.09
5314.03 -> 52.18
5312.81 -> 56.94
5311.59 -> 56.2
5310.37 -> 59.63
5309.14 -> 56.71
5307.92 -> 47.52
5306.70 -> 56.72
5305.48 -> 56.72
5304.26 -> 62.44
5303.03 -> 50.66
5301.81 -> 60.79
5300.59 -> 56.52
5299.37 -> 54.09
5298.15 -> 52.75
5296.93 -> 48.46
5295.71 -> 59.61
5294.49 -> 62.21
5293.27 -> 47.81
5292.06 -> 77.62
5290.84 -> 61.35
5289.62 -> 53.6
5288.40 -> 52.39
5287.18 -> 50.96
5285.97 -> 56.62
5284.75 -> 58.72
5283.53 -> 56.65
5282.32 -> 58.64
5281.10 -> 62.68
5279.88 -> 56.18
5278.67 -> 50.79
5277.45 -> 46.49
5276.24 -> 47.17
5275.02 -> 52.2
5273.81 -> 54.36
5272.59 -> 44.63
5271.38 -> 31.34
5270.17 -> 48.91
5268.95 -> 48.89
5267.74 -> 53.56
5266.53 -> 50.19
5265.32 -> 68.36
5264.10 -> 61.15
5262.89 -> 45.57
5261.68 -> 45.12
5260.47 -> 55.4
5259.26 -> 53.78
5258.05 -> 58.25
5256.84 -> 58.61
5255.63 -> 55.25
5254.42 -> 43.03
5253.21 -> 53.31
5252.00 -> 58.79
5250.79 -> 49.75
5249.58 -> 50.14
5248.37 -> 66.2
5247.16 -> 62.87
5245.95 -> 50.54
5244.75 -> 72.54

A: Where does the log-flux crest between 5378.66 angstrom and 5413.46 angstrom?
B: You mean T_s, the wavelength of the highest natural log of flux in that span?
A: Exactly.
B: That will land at 5384.24 angstrom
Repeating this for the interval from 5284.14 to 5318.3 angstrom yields 5292.06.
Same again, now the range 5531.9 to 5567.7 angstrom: 5565.76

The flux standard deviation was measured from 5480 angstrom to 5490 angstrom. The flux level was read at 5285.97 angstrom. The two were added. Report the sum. 61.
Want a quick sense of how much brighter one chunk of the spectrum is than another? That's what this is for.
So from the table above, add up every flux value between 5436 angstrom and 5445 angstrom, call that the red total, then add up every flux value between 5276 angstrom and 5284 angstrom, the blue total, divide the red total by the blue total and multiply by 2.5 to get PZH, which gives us 2.75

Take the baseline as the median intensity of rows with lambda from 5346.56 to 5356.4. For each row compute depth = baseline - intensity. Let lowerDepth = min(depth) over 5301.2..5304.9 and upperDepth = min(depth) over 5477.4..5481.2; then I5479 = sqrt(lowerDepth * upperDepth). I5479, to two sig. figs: 8.7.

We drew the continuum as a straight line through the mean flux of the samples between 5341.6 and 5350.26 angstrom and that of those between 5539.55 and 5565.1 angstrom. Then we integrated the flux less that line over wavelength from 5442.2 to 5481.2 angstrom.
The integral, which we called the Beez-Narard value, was -16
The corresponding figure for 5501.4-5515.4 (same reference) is -60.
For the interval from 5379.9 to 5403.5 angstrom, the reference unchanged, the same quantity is -9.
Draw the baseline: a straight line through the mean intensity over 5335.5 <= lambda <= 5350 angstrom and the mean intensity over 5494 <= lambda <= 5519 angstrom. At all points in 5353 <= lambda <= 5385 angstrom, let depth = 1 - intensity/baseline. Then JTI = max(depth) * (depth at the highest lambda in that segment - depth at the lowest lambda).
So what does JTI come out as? -0.11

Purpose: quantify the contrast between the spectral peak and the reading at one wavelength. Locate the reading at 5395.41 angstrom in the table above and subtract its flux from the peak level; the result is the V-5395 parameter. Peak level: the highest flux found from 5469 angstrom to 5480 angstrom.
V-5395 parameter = 31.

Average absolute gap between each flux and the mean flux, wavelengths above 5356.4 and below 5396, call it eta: 5.4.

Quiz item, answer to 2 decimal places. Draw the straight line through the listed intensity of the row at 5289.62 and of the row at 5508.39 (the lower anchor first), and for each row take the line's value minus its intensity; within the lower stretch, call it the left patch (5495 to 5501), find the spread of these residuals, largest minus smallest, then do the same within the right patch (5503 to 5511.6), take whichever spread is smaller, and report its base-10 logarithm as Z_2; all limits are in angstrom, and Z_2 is 1.03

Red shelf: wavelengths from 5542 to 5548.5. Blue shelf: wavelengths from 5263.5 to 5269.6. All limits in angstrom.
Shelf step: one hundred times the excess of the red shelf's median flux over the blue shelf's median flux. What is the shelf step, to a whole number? 921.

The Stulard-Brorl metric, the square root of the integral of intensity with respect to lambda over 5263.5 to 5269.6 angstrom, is 18.5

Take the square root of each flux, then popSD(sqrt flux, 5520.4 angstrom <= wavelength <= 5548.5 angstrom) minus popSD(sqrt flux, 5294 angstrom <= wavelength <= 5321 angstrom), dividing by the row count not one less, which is 0.18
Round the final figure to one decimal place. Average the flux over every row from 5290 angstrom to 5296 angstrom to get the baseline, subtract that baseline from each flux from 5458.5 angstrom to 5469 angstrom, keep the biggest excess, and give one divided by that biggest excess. 0.1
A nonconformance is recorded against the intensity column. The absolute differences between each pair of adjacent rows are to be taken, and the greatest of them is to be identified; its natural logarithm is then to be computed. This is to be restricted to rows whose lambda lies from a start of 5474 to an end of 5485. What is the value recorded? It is 3.5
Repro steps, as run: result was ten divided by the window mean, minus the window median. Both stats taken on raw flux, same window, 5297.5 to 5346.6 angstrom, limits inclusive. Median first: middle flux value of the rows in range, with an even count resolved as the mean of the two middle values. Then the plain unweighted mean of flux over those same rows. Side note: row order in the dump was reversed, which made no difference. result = -56.4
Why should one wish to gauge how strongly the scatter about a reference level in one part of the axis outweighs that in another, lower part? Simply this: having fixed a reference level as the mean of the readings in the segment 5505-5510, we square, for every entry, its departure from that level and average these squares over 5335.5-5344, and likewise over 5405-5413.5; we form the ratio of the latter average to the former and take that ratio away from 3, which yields 0.5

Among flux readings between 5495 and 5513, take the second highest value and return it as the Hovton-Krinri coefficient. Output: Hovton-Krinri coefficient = 62.39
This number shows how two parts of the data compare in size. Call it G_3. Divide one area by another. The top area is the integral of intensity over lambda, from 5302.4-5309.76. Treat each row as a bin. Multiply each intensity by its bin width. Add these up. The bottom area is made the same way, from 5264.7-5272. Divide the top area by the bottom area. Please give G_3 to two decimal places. 1.11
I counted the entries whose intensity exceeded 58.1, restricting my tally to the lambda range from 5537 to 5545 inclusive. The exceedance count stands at 3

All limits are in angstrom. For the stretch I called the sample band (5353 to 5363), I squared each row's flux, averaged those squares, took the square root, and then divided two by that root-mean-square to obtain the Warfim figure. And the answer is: 0.0330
